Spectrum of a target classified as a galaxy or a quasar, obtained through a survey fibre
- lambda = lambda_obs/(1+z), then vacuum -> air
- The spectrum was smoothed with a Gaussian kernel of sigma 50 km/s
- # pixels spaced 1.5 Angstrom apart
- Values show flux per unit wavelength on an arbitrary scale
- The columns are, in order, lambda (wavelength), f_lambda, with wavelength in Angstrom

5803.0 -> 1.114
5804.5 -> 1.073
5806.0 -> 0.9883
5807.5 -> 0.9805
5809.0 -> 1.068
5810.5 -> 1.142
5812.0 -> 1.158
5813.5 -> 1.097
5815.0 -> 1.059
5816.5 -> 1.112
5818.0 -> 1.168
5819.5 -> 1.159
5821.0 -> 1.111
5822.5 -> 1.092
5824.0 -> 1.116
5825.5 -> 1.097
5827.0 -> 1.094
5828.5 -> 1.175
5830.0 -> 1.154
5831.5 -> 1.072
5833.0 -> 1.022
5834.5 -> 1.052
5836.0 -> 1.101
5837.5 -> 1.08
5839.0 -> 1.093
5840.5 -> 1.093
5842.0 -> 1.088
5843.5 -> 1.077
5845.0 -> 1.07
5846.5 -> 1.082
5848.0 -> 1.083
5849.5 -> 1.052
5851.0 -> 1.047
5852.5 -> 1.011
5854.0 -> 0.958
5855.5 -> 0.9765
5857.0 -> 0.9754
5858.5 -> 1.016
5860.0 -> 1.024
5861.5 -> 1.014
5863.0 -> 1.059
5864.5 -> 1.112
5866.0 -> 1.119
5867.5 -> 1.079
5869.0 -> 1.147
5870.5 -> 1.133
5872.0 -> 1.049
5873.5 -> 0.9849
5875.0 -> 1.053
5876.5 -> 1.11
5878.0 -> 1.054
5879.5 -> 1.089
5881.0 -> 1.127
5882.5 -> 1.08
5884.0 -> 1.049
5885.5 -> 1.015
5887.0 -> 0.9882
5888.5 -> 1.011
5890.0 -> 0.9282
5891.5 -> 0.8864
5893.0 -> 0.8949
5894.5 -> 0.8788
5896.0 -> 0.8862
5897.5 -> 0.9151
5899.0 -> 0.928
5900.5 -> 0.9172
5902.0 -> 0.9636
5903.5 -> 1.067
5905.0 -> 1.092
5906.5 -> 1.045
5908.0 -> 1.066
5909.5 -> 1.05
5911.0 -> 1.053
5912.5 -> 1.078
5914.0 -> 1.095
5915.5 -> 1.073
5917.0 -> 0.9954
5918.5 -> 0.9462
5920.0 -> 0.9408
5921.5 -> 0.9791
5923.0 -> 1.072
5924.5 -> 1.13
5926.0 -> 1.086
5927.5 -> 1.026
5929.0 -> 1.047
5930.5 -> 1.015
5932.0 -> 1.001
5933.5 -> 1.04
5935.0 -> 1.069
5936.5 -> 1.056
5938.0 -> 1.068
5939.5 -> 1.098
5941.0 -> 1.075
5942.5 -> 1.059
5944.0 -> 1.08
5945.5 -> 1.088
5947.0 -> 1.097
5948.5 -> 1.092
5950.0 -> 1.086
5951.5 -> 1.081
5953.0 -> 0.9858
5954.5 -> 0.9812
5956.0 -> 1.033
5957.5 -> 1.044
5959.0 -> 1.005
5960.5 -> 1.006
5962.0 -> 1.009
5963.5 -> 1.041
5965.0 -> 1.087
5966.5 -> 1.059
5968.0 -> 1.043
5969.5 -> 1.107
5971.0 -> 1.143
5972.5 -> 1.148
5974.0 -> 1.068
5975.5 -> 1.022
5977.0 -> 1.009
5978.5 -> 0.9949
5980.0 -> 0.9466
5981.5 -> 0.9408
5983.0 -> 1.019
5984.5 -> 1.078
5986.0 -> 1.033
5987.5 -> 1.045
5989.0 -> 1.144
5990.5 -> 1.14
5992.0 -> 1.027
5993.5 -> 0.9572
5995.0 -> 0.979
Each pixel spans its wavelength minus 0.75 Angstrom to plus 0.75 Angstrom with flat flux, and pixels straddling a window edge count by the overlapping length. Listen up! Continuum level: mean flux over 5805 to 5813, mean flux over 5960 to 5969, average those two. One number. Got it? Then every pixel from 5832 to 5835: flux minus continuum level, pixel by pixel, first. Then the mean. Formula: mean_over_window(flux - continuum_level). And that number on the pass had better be -0.02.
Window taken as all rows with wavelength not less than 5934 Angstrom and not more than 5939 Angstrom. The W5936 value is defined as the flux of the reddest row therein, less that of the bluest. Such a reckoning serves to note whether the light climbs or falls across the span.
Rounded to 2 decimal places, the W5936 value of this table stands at 0.00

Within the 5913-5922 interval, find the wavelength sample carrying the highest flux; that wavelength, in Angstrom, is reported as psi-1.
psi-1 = 5914.0 Angstrom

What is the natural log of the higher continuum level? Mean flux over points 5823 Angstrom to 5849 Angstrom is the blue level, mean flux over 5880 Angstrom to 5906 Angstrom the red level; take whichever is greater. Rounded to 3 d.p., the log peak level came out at 0.087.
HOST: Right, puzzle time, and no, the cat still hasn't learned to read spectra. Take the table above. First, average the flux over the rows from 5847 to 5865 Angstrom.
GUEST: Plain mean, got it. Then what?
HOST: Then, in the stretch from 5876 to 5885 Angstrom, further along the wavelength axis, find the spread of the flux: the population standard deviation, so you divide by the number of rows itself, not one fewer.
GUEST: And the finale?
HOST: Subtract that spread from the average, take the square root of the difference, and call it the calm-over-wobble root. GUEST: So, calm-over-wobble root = 1.00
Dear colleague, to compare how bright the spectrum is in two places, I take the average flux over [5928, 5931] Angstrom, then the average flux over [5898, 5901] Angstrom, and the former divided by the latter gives 1.12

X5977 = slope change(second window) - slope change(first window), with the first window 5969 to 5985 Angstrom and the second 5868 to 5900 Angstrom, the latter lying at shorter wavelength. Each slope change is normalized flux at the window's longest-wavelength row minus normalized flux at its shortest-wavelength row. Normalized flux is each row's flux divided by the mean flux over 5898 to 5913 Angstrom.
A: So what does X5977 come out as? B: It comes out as -0.19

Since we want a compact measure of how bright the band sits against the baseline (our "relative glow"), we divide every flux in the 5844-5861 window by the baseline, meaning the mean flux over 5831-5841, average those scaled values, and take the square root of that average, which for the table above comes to 0.98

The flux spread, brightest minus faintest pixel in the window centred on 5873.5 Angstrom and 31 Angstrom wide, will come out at 0.16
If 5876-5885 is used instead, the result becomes 0.08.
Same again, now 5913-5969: 0.19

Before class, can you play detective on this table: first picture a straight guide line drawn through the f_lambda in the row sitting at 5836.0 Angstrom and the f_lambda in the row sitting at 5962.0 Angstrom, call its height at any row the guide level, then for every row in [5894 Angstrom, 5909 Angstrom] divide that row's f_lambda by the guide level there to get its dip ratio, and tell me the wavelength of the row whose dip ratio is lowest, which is 5894.5 Angstrom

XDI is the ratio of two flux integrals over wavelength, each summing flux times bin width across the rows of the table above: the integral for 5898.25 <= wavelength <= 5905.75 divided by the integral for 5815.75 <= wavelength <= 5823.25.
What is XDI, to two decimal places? 0.88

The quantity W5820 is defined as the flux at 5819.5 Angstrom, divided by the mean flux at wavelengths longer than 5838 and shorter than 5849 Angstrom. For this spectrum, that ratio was 1.07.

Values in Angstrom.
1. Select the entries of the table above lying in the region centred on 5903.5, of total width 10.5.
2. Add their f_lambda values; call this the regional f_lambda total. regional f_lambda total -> 7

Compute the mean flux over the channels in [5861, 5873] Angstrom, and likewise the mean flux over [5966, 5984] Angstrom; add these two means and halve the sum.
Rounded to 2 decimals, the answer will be 1.07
